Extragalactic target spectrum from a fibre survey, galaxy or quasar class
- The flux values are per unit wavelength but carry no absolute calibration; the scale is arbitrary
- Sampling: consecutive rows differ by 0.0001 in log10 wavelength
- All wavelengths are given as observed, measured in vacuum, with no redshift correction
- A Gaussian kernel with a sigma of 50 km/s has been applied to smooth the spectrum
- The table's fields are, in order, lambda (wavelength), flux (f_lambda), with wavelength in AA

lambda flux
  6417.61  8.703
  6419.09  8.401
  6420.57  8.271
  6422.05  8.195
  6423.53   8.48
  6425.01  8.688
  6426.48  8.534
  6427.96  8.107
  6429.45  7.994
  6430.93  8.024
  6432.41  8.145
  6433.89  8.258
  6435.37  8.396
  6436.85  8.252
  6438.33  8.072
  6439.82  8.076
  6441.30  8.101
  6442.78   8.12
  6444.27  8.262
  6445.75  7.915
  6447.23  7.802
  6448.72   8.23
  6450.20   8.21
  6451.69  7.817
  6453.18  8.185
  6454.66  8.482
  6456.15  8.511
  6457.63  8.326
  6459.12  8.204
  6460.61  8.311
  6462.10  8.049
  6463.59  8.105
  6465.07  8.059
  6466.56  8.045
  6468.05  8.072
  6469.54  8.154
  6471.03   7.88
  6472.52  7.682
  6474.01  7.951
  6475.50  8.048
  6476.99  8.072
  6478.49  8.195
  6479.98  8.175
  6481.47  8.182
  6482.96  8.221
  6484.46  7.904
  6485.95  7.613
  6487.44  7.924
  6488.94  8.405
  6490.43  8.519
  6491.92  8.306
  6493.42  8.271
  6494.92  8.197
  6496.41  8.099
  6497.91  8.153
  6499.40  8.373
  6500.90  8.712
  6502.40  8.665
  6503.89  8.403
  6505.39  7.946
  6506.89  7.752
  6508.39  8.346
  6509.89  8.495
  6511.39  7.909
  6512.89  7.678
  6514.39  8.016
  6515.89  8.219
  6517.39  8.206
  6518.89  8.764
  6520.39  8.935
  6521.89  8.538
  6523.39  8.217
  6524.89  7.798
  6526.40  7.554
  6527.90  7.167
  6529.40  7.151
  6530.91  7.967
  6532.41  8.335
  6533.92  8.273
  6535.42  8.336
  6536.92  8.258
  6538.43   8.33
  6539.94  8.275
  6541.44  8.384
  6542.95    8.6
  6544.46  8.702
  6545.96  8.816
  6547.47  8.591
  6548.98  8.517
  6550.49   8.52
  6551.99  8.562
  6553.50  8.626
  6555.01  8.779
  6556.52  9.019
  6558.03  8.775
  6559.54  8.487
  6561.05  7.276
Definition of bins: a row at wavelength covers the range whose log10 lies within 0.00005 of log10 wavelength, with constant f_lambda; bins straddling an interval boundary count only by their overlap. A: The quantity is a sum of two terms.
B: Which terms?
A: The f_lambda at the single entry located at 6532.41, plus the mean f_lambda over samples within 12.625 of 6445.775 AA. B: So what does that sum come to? 16.5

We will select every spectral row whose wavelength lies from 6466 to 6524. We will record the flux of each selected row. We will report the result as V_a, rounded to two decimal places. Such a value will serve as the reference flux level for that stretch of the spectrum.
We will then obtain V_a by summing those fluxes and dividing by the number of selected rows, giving 8.19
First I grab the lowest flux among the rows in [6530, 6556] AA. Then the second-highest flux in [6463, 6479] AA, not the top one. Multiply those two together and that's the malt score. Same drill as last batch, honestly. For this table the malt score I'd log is 65.0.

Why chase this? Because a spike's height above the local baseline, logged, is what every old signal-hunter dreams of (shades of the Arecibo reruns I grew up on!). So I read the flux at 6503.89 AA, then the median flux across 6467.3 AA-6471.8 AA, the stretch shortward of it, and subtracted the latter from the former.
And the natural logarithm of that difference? -1.1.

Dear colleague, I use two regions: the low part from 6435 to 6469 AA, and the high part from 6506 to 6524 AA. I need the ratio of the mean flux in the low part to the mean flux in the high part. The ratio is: 0.988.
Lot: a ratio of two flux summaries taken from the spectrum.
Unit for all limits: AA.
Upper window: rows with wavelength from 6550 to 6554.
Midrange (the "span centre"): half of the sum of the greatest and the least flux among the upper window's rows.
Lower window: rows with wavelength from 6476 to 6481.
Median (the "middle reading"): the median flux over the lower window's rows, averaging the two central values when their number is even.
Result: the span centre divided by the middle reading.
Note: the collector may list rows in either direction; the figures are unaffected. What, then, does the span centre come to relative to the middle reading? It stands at 1.05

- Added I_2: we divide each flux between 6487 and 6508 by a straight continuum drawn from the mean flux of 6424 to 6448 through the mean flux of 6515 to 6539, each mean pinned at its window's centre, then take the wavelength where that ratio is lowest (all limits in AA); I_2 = 6506.89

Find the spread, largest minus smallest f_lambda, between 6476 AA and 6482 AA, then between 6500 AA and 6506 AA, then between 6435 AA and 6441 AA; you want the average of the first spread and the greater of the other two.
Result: 0.44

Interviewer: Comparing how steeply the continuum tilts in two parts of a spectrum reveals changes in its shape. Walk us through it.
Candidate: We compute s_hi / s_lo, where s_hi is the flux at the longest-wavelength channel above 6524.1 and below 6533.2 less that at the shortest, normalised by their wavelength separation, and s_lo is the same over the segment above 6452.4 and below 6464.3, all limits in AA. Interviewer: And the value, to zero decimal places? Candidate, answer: -9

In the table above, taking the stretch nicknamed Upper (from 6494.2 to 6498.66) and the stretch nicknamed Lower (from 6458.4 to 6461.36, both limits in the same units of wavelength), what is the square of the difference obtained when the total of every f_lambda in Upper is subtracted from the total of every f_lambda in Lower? 63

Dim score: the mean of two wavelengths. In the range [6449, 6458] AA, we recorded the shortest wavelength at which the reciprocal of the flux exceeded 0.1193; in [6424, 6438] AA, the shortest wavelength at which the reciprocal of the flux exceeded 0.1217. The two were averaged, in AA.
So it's 6439.1 AA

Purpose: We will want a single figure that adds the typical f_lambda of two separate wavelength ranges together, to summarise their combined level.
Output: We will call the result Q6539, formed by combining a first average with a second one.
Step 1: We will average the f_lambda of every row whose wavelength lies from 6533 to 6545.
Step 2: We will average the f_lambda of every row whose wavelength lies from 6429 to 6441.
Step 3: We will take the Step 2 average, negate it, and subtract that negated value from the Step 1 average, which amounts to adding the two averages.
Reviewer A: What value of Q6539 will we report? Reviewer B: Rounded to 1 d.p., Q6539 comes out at 16.5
